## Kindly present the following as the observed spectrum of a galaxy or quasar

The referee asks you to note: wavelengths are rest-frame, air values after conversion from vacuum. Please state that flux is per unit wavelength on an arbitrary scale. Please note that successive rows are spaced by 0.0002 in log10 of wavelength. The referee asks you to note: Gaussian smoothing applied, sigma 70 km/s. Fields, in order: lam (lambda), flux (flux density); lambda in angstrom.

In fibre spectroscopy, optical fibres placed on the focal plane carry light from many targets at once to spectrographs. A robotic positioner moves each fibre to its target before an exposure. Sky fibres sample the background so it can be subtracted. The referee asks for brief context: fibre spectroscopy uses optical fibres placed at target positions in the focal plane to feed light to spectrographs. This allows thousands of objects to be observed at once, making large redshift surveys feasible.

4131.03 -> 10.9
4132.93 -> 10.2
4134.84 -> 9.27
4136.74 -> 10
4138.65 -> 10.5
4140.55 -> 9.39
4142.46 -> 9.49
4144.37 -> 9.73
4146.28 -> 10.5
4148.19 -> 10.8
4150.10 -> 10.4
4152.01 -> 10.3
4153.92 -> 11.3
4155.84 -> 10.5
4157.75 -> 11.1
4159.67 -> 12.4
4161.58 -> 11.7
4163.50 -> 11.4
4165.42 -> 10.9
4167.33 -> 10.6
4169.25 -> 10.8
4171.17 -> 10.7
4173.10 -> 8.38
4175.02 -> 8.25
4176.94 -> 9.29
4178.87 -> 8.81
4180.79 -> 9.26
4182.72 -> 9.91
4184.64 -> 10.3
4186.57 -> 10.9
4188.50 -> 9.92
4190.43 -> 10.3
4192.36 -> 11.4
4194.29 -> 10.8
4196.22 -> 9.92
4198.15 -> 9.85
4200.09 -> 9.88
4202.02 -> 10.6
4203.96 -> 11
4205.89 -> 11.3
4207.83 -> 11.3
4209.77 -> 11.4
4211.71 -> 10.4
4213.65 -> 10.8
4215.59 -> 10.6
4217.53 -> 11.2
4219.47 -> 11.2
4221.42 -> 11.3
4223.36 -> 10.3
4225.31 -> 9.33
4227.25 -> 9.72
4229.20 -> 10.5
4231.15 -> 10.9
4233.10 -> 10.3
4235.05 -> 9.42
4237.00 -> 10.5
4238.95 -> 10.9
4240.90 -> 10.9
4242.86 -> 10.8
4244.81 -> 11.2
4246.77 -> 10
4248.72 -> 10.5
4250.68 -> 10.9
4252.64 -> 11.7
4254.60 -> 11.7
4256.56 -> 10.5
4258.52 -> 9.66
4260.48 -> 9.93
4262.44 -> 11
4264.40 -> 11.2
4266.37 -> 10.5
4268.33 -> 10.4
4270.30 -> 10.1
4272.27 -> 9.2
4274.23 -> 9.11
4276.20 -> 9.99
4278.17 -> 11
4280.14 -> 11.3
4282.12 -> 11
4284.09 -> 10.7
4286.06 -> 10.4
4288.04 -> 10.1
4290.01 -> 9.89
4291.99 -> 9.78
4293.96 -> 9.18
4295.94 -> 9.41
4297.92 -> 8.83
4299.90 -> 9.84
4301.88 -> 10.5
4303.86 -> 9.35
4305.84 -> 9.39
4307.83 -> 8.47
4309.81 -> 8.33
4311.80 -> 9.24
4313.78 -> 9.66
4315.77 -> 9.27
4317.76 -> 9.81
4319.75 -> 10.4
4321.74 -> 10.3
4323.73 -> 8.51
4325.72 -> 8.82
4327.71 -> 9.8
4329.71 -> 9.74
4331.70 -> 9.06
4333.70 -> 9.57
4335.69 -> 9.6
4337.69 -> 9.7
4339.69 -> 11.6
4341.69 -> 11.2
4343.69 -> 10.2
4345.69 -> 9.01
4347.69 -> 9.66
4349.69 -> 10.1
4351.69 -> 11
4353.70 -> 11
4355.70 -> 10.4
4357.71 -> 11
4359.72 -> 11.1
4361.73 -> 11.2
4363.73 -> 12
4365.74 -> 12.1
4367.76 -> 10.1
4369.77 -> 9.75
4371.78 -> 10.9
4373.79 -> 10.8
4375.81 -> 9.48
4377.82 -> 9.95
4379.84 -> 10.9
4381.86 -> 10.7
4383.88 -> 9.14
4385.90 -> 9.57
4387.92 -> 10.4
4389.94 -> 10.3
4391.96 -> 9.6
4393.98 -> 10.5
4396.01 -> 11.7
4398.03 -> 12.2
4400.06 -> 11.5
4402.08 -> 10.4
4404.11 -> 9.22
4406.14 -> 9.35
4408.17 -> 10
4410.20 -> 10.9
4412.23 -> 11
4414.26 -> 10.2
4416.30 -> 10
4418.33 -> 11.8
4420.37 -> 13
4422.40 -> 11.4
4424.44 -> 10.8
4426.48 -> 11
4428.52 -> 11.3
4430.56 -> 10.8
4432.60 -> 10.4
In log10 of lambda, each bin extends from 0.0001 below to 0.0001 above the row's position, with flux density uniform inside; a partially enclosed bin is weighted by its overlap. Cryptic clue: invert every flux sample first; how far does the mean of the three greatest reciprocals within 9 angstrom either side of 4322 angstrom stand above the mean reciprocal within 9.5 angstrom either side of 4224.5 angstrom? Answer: 0.0177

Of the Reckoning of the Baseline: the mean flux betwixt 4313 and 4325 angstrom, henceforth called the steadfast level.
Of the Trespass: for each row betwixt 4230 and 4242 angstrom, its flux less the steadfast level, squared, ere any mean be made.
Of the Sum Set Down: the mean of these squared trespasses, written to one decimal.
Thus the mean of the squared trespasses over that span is 1.0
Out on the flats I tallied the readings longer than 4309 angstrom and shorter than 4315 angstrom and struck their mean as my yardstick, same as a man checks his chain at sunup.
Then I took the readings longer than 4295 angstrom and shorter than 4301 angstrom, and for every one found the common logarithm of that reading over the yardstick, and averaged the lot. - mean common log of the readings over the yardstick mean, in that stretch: 0.013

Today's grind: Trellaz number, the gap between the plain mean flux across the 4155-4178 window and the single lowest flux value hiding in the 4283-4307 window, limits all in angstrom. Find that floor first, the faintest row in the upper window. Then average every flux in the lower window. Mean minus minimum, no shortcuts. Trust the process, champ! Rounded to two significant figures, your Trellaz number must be 1.7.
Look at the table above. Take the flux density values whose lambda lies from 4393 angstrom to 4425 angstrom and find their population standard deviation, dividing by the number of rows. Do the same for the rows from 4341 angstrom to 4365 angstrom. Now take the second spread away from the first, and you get 0.22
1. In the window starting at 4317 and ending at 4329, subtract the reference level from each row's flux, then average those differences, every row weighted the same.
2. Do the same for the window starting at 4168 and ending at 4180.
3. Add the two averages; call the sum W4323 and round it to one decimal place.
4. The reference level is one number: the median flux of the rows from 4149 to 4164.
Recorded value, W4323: -3.4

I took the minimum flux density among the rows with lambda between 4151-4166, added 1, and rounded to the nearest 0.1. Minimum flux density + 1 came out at 11.3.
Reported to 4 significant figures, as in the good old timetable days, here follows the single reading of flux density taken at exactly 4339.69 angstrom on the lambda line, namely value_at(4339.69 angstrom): 11.60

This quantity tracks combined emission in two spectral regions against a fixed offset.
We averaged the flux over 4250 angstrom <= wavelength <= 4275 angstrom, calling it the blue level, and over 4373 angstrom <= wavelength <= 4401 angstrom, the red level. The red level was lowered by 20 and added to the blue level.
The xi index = 0.94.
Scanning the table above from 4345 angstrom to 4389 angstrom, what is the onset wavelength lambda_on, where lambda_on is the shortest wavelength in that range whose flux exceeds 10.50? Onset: 4351.69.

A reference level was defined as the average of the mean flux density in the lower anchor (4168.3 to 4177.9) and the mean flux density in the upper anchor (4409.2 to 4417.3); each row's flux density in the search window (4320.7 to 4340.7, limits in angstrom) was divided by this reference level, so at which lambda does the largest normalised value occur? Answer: 4339.69 angstrom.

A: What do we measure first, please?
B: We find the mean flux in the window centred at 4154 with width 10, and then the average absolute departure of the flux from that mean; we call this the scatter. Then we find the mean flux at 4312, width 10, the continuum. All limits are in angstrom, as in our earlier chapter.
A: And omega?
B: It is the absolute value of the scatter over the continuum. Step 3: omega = 0.043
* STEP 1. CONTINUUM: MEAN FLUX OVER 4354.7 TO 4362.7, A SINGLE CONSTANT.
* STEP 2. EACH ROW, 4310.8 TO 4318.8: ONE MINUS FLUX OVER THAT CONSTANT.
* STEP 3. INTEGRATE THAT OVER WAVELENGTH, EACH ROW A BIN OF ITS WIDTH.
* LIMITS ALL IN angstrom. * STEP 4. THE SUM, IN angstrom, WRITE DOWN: 1.04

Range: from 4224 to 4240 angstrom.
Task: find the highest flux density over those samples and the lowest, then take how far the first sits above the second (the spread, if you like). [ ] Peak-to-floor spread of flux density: 1.6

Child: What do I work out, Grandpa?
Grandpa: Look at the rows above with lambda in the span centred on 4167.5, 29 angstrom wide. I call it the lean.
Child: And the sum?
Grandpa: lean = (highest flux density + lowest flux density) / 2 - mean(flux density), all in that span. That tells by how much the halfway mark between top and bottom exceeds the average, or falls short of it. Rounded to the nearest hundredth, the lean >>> -0.03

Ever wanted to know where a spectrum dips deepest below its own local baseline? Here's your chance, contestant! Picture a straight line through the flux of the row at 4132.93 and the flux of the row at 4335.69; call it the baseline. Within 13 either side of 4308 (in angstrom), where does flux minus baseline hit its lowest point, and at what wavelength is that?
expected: 4309.81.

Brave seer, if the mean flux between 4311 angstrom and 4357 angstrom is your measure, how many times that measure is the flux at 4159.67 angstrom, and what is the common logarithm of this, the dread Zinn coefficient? 0.10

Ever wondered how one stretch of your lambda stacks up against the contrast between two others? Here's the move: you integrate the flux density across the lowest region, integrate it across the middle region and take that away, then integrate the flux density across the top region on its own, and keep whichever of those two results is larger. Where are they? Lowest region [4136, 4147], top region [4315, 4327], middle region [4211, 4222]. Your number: 114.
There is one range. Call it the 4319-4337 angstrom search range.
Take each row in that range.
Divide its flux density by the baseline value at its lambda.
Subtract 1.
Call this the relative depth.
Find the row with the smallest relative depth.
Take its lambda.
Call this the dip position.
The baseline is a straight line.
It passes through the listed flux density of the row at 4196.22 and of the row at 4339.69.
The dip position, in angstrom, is 4323.73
